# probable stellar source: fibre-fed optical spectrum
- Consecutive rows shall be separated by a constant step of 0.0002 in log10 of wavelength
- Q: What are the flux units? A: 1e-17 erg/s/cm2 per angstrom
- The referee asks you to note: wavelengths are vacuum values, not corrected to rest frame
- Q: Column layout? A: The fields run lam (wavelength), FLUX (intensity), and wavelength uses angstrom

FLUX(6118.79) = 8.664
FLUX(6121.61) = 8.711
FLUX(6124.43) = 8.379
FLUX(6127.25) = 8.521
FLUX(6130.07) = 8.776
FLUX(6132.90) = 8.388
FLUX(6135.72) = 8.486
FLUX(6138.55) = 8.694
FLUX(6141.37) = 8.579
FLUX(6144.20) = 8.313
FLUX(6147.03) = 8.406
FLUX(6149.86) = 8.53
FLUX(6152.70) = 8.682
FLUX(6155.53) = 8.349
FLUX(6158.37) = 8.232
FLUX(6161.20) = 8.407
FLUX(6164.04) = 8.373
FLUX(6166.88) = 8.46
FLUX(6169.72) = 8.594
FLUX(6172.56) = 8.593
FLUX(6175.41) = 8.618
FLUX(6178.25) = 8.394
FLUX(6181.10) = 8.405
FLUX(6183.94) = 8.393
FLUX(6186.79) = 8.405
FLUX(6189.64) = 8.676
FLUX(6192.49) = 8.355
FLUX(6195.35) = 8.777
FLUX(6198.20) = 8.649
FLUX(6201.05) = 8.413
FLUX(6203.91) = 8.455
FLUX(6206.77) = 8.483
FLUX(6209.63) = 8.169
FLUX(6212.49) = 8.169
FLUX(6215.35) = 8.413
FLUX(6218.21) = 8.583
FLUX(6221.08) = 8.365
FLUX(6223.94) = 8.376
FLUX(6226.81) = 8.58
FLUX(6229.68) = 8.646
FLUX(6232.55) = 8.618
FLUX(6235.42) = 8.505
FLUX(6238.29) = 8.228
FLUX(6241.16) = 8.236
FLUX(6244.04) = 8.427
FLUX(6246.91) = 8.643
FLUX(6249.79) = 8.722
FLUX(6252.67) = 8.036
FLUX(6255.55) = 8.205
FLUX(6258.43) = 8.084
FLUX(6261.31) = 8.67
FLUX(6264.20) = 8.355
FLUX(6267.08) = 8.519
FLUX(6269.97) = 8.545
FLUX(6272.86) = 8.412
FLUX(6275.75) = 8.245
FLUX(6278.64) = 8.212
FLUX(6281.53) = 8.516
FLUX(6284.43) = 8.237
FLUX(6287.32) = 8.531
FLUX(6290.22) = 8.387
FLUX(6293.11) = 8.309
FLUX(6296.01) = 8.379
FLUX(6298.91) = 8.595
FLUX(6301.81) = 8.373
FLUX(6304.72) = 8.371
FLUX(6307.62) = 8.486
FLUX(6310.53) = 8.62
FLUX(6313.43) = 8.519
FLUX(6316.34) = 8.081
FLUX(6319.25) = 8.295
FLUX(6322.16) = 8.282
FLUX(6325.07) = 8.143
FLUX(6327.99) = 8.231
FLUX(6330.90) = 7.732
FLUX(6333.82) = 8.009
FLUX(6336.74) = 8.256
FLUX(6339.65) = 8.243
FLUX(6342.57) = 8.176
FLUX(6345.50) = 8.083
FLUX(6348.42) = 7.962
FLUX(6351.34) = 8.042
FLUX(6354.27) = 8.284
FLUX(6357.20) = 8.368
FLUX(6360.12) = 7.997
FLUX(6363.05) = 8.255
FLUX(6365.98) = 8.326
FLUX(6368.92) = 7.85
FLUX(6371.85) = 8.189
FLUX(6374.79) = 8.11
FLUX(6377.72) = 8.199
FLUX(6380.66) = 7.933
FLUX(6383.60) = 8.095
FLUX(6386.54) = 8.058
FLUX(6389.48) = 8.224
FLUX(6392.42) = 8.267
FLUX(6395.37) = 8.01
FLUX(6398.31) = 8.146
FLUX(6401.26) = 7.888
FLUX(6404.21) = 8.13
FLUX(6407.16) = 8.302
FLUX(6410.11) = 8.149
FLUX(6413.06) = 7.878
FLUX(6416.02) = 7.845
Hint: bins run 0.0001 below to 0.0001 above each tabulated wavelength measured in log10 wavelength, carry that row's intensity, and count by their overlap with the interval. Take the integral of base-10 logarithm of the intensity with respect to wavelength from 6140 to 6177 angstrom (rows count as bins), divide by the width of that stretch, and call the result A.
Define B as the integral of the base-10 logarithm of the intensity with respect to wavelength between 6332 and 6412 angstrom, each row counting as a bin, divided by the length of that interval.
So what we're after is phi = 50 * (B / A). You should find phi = 49.0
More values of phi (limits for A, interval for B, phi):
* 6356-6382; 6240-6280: 50.7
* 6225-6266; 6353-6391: 49.2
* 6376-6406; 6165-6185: 51.1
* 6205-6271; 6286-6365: 49.6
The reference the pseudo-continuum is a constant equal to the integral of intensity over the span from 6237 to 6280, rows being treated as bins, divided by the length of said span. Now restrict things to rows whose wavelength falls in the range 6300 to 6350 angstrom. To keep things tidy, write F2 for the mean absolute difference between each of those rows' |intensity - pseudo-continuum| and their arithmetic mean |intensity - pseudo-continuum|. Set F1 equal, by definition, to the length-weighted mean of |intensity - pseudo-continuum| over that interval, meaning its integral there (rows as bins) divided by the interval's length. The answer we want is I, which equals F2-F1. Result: -0.08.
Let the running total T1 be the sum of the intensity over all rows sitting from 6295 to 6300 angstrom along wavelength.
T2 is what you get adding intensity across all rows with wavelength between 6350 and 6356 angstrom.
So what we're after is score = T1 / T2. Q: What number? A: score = 1.04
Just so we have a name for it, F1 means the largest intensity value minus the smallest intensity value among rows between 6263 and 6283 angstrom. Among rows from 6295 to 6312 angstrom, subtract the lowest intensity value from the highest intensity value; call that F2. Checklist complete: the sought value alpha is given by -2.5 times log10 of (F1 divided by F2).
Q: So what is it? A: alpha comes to -0.32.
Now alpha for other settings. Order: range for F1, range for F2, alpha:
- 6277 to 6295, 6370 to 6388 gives -0.20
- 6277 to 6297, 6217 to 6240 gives 0.29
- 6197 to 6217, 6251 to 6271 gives 0.30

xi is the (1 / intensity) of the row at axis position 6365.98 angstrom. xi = 0.120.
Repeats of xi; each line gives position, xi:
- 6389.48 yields 0.122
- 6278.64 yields 0.122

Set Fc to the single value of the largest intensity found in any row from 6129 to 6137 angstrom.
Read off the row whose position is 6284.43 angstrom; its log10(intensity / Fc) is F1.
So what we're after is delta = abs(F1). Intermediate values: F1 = -0.028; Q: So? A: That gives 0.028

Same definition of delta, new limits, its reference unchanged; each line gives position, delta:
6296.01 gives 0.020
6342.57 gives 0.031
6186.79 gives 0.019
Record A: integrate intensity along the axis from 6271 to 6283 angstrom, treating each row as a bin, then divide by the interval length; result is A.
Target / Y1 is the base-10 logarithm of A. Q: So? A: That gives 0.922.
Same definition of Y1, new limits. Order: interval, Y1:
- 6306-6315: 0.931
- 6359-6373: 0.910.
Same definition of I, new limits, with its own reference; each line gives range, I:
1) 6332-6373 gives -0.10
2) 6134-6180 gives -0.05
